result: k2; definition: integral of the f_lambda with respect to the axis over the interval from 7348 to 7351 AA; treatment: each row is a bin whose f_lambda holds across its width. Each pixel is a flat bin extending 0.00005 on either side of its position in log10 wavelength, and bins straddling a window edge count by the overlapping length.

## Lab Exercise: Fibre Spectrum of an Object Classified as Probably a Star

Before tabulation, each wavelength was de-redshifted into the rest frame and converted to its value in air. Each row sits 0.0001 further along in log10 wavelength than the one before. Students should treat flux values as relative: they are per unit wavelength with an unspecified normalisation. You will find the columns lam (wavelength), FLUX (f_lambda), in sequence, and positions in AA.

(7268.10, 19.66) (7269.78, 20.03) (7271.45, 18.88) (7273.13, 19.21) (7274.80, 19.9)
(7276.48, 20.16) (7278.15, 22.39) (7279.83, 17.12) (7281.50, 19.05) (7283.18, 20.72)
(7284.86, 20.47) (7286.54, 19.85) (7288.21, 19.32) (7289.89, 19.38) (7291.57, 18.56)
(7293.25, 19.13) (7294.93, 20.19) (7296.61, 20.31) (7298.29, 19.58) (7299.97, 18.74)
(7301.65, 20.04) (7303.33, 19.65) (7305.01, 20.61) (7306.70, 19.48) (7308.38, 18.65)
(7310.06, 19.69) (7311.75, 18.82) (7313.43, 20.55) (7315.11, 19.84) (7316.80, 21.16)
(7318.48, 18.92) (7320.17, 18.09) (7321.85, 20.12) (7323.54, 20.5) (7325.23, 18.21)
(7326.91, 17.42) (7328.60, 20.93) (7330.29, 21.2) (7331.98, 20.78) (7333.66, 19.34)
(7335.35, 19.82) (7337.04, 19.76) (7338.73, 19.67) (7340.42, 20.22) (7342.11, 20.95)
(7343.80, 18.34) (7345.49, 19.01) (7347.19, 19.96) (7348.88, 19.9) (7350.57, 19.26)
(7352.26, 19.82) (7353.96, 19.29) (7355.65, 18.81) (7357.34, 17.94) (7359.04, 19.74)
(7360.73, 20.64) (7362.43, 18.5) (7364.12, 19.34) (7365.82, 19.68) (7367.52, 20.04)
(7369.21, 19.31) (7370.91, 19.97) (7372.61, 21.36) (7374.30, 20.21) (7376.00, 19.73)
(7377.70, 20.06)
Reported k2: 59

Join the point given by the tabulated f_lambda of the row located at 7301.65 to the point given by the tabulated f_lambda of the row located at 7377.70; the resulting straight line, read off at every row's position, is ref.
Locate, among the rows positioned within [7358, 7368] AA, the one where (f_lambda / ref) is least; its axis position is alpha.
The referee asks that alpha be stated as 7362.43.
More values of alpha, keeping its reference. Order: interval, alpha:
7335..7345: 7343.80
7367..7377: 7369.21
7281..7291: 7281.50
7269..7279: 7271.45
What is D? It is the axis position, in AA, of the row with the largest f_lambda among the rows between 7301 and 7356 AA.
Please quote 7330.29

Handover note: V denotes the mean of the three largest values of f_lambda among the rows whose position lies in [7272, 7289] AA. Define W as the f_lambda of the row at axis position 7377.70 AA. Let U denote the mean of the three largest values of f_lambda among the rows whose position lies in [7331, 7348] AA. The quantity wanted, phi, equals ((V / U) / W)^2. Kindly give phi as 0.0026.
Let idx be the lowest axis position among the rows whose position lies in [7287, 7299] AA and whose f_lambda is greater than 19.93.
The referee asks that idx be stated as 7294.93 AA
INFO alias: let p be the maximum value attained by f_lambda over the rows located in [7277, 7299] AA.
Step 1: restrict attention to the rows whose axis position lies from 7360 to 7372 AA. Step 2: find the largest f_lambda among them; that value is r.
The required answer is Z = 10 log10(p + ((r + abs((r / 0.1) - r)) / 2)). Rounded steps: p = 22.39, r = 20.64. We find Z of 21.0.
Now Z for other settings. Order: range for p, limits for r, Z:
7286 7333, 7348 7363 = 20.9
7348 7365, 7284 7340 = 21.0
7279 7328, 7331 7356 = 21.0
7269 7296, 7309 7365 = 21.1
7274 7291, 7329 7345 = 21.1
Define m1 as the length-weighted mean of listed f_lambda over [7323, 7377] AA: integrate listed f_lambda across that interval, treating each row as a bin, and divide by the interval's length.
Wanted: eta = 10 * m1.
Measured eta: 197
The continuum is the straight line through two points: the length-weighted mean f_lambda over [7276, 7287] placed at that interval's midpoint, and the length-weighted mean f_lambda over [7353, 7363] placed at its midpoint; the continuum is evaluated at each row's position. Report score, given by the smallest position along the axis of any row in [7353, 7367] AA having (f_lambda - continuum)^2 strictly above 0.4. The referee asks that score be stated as 7357.34 AA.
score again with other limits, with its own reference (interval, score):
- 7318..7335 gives 7318.48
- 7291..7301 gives 7291.57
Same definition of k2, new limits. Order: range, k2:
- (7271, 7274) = 57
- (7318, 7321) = 55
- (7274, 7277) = 60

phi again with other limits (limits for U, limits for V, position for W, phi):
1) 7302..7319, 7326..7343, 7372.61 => 0.0022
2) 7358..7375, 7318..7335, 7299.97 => 0.0029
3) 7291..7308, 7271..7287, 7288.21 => 0.0029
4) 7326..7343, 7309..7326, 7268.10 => 0.0025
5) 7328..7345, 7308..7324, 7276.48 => 0.0024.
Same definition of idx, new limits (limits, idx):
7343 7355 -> 7347.19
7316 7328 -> 7316.80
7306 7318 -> 7313.43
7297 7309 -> 7301.65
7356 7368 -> 7360.73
